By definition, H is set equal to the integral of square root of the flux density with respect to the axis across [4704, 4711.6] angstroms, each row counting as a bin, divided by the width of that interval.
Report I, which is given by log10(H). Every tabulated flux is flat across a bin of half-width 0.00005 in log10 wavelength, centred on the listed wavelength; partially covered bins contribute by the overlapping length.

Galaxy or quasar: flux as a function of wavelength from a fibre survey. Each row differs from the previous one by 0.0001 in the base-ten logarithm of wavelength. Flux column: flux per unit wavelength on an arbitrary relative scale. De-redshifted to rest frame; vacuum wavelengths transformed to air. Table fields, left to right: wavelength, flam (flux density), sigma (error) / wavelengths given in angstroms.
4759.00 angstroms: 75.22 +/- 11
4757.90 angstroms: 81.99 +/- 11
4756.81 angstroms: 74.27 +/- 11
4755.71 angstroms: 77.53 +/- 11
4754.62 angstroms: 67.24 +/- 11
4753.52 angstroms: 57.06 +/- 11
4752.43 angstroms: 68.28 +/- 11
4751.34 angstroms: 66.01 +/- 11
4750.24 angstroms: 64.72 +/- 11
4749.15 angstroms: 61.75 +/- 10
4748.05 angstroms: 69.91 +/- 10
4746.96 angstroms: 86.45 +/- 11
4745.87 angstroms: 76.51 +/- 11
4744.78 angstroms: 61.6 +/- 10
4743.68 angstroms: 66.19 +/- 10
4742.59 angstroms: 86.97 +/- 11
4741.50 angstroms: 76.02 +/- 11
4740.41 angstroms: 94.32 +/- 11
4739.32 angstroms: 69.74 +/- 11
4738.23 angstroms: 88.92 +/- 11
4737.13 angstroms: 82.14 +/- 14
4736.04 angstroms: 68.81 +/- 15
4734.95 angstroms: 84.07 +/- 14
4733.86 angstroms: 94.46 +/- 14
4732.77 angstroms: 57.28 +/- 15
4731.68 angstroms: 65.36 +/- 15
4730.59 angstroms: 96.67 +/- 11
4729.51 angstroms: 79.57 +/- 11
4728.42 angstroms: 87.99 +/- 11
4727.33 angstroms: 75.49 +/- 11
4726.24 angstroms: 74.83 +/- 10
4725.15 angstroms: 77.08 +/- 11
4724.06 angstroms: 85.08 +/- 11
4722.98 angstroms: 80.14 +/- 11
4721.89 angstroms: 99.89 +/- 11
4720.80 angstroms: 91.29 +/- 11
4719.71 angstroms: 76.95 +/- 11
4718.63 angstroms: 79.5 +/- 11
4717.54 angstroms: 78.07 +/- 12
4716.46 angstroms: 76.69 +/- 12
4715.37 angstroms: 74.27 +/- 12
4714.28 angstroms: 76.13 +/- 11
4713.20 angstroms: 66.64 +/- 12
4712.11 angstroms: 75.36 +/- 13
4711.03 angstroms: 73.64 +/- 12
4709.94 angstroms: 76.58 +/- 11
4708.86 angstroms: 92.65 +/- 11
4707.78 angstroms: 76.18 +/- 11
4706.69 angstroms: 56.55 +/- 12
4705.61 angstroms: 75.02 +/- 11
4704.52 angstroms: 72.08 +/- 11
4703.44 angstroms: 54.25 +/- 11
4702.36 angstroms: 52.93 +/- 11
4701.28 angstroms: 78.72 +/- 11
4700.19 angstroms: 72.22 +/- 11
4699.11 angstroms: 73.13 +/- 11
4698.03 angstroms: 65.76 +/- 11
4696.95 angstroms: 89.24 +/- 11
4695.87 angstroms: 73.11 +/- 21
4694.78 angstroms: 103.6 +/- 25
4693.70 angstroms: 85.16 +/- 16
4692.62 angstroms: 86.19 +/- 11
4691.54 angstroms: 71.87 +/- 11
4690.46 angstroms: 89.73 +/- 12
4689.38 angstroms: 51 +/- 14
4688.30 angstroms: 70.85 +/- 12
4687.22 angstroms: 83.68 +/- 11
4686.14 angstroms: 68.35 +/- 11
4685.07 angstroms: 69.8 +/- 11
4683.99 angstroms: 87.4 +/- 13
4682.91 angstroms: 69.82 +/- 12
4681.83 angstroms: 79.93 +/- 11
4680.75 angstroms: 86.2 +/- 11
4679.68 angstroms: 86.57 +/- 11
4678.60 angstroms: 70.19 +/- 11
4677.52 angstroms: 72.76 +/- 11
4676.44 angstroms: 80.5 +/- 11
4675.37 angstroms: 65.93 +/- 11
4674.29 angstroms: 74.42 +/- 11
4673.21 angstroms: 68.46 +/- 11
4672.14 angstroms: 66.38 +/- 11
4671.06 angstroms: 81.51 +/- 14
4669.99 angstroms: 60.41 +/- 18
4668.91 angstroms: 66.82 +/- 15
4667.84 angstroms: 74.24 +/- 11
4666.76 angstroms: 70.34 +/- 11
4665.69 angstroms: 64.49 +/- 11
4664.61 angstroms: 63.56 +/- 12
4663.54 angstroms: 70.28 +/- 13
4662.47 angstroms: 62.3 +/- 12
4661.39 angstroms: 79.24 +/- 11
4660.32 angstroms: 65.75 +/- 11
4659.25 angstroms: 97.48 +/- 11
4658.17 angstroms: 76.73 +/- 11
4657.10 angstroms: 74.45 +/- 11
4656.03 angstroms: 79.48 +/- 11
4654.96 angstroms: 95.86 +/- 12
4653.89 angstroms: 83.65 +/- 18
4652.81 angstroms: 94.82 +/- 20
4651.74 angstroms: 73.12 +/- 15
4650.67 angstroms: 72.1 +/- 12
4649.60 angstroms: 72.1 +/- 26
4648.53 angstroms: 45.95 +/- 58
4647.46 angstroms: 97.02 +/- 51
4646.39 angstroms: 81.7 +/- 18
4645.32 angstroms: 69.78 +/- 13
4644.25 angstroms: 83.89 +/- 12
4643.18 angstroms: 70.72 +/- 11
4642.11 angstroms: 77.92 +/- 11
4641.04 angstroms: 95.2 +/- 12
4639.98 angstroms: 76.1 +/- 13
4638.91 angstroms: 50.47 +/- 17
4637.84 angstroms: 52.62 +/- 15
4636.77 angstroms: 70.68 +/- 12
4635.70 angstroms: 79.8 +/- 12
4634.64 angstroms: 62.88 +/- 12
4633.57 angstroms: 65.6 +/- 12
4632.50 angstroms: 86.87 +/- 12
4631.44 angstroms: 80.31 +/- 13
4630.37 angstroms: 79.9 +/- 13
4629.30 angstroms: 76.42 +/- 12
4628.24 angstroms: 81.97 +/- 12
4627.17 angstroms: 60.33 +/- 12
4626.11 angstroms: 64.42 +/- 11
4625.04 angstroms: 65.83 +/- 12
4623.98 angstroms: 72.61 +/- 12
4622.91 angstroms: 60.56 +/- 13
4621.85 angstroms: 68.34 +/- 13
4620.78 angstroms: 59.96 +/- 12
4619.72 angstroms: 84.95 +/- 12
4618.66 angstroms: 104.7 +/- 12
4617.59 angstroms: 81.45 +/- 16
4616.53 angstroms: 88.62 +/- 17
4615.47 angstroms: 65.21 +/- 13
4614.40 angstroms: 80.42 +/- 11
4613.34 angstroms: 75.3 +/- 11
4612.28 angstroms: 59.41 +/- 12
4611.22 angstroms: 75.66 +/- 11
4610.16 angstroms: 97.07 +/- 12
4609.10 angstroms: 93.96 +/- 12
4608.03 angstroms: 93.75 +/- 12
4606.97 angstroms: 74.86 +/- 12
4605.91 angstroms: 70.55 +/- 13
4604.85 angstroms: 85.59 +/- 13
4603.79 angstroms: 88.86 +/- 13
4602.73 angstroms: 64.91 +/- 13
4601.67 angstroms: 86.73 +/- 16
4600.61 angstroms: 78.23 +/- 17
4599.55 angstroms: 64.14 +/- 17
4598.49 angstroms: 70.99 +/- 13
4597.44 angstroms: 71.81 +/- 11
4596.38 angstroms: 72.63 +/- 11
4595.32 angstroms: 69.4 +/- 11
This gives 0.936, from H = 8.62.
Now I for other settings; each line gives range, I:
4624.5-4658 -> 0.936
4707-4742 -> 0.950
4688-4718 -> 0.935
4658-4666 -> 0.929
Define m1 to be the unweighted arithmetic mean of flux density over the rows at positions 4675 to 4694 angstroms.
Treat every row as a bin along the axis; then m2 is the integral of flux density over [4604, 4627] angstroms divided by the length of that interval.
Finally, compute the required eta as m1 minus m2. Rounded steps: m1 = 76.4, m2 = 77.2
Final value -1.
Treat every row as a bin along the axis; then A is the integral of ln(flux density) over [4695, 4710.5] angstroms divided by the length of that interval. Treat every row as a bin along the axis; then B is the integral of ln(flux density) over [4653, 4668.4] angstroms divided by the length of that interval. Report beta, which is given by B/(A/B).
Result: 4.37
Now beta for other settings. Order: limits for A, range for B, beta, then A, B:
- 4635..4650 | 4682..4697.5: 4.43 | 4.27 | 4.35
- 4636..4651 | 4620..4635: 4.24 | 4.26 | 4.25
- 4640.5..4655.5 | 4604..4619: 4.42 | 4.36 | 4.39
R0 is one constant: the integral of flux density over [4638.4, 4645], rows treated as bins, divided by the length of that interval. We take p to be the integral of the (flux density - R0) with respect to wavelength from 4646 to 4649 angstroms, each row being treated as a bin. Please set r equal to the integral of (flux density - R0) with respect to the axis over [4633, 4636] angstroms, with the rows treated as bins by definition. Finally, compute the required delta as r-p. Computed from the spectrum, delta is -19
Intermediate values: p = -1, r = -21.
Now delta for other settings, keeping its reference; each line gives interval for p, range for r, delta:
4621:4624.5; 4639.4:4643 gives 53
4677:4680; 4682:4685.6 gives 1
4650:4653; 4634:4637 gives -21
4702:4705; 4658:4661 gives 61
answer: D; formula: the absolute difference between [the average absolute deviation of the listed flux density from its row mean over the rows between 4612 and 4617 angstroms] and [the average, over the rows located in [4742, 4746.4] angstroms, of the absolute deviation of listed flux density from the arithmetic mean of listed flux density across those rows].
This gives 0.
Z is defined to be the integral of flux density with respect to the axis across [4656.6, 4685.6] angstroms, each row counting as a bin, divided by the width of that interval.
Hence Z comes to 73.5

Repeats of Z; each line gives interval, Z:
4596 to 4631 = 76.4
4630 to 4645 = 73.7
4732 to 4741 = 79.5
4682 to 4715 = 74.6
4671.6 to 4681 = 74.3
